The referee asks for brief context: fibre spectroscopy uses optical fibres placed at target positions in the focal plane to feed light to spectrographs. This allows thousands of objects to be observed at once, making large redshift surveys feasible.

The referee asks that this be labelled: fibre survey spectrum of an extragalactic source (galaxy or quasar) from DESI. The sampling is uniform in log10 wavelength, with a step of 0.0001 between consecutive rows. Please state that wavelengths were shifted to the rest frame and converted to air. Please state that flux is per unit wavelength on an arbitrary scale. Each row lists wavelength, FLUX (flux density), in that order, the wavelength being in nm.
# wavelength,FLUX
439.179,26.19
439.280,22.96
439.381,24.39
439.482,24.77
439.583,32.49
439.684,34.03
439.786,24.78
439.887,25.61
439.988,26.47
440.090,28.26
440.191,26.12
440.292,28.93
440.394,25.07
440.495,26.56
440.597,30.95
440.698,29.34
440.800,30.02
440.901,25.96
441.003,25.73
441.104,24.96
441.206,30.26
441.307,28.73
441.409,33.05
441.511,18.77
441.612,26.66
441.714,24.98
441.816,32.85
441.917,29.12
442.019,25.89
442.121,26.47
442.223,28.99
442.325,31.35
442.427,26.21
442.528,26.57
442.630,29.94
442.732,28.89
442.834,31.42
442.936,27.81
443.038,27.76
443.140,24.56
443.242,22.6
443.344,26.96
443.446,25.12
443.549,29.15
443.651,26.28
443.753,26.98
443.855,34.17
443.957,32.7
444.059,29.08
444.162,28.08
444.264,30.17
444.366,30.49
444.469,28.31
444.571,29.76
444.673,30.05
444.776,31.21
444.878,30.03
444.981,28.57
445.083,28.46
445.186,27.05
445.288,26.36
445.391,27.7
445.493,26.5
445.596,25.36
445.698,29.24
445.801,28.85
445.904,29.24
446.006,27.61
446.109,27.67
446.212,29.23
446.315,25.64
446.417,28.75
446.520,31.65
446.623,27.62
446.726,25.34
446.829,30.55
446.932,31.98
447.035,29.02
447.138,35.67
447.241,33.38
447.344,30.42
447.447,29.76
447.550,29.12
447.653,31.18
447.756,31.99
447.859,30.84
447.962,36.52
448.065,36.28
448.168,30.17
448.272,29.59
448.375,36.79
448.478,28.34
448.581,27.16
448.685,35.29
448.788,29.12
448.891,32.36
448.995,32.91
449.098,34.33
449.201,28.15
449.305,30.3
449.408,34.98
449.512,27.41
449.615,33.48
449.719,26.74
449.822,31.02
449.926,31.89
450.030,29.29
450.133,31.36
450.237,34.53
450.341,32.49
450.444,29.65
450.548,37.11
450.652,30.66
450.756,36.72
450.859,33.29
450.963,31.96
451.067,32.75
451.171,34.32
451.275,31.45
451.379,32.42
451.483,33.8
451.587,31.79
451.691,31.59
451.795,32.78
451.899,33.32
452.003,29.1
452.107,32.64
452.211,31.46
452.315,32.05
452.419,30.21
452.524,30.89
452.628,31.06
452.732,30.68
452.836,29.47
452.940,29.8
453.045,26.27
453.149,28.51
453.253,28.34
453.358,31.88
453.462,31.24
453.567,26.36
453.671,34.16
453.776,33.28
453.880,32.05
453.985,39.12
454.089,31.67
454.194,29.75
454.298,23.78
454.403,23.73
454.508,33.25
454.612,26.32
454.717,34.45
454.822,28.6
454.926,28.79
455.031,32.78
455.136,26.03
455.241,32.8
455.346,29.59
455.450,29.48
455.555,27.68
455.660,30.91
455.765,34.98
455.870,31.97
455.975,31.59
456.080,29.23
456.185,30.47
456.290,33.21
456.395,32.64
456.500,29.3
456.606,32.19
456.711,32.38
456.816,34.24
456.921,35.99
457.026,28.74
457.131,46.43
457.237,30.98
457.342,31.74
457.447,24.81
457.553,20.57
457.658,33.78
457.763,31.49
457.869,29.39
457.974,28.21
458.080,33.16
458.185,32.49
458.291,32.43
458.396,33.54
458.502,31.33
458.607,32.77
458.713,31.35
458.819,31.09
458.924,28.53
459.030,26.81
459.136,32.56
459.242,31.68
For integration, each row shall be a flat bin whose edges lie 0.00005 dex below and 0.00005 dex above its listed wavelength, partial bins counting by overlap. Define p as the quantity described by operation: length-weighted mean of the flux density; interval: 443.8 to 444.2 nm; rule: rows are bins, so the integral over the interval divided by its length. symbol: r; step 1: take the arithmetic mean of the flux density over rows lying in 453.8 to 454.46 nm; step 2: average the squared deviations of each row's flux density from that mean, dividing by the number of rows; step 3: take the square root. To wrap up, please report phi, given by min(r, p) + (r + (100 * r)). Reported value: 540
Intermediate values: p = 31.1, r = 5.3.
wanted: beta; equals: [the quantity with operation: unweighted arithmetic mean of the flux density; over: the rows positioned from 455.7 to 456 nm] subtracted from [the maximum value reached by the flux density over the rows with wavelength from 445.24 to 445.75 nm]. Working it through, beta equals -4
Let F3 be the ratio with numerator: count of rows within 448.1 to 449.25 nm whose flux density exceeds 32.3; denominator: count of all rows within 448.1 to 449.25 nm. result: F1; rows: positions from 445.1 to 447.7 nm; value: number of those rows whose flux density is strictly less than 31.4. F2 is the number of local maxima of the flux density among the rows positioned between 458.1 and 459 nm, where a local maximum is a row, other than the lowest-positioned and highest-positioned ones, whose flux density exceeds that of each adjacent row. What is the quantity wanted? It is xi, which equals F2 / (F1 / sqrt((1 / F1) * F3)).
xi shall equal 0.01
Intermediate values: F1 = 21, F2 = 2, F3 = 0.45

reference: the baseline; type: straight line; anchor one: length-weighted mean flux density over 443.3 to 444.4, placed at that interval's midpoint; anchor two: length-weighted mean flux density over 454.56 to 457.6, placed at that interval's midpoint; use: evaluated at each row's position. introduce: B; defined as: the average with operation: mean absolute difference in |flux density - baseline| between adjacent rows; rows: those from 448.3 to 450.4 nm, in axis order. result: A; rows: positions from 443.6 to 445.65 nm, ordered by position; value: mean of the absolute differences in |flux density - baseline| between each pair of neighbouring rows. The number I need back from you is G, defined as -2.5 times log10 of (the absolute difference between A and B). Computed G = -0.10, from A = 1.0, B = 2.15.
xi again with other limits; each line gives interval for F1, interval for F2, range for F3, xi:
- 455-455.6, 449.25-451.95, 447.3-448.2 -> 0.47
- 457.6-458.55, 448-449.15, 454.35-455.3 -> 0.26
